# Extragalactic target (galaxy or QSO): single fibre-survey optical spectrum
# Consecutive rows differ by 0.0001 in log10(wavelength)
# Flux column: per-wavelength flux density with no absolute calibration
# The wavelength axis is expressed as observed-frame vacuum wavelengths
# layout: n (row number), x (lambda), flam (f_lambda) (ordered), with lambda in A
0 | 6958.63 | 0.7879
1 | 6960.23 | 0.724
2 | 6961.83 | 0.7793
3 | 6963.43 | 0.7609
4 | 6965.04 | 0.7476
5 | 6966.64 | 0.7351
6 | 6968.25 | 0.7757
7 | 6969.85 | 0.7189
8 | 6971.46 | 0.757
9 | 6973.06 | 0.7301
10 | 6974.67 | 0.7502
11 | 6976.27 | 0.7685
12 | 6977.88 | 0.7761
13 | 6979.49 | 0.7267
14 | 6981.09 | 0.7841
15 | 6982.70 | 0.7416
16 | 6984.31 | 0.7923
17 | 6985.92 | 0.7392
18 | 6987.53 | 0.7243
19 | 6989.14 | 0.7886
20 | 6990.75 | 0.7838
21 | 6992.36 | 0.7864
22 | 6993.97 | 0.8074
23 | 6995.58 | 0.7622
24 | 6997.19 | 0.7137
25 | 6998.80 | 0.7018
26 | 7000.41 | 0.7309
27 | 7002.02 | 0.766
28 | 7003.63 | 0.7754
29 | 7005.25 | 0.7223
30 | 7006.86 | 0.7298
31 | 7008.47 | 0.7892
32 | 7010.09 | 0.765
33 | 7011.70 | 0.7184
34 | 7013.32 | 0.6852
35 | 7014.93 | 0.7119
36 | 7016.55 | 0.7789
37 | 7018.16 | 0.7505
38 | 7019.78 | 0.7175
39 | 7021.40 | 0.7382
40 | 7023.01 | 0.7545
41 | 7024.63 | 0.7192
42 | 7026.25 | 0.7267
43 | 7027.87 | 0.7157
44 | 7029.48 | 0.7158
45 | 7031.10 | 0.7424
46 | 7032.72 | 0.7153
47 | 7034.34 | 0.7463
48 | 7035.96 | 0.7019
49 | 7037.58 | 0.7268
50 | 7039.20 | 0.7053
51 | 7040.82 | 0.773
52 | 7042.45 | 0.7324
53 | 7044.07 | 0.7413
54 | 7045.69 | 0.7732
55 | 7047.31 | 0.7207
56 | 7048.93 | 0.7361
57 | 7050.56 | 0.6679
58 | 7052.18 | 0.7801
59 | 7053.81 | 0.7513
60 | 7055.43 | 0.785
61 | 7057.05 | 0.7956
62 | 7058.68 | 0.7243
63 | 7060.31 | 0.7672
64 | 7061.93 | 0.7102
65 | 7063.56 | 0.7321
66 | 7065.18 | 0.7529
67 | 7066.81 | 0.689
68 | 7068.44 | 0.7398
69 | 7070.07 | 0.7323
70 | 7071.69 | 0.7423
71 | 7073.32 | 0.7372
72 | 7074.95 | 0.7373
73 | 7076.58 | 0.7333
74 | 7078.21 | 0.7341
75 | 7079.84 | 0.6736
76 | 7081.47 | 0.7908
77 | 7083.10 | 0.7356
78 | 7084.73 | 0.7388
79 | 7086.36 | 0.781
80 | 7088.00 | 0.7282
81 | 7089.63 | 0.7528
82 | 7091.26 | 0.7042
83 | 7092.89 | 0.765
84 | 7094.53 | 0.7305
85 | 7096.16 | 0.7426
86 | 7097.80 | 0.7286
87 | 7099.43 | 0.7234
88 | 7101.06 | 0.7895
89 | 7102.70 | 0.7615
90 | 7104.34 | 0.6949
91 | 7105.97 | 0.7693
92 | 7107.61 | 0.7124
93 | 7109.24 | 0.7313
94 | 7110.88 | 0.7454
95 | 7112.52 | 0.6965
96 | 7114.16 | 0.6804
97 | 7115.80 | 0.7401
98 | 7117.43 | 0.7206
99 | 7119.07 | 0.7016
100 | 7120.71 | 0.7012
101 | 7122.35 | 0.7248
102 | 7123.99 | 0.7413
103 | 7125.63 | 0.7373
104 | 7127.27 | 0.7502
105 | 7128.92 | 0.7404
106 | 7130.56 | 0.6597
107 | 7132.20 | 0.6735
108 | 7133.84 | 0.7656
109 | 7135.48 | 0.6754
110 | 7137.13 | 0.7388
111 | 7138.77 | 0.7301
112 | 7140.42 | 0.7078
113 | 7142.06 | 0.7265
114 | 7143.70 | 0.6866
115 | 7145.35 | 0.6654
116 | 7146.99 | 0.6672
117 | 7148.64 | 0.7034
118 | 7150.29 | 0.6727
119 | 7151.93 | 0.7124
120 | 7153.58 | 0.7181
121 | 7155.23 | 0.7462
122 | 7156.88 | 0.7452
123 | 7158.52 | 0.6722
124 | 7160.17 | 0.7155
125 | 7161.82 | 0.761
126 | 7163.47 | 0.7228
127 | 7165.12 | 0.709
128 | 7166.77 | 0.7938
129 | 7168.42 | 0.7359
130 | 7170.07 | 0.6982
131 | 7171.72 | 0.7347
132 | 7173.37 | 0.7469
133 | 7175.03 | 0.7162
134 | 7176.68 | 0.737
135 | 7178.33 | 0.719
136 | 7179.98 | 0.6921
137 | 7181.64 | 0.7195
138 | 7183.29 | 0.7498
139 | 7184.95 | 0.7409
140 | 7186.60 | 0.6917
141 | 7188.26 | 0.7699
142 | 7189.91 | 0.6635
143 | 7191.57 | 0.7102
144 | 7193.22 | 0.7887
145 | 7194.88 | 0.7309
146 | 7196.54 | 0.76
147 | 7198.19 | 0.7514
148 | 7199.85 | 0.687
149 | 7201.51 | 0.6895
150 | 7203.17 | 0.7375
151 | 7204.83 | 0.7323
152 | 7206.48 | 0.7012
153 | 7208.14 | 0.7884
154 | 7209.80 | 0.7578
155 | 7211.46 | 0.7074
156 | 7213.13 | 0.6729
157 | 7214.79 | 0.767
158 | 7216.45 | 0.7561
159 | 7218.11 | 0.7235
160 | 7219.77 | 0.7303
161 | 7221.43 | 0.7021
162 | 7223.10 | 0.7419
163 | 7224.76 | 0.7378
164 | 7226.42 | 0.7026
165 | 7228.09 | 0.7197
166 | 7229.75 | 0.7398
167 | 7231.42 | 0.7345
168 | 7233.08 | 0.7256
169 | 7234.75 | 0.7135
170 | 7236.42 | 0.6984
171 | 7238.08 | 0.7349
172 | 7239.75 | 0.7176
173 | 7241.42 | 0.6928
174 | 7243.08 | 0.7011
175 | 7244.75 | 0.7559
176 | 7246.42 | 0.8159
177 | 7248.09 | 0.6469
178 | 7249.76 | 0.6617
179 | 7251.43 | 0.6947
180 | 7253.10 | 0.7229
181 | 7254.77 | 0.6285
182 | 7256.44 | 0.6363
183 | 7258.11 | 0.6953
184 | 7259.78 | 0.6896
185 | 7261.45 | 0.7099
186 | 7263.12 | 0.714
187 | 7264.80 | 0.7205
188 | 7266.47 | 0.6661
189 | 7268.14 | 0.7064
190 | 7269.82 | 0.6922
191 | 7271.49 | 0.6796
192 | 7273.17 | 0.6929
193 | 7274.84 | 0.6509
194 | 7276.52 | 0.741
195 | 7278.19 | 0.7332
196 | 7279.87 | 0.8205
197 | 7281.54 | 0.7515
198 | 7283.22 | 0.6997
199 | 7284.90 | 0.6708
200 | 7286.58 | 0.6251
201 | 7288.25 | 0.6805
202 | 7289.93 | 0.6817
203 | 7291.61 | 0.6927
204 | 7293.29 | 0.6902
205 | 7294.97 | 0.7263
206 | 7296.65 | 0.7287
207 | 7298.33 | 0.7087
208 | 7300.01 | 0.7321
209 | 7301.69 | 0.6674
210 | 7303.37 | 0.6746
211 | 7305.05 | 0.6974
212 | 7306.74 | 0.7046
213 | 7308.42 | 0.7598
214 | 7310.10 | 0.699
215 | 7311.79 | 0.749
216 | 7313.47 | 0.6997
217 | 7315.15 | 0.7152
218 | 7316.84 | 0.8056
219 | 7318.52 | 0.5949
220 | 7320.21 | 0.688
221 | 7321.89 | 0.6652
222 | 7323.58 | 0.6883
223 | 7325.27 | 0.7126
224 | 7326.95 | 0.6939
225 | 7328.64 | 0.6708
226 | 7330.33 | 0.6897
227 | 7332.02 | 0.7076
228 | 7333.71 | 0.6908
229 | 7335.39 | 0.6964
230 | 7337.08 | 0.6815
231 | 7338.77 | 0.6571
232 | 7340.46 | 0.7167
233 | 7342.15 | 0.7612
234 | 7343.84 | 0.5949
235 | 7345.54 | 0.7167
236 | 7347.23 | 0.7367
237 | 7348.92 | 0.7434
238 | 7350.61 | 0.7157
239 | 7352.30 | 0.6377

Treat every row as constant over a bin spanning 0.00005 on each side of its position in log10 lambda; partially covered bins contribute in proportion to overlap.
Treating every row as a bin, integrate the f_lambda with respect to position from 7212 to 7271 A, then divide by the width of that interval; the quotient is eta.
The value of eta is 0.710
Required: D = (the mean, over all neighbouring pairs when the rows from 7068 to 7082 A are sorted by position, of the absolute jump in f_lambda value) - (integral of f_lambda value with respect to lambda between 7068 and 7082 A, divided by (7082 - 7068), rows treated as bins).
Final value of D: -0.709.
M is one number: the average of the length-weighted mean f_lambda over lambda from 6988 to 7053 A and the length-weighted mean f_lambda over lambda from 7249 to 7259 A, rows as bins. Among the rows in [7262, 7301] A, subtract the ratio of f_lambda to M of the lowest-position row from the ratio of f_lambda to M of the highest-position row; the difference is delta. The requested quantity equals 0.03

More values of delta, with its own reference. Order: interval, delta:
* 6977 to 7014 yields -0.13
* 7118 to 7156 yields 0.06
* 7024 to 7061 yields 0.07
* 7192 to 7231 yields -0.07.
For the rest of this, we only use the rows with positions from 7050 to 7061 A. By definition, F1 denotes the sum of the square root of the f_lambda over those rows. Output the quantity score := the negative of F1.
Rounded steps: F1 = 6.07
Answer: -6.07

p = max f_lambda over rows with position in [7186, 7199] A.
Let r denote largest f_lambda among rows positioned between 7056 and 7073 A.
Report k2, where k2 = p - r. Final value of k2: -0.01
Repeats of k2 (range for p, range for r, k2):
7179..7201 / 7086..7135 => 0.00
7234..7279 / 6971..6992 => 0.02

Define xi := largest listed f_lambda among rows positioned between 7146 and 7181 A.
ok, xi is 0.7938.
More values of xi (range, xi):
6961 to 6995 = 0.8074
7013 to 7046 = 0.7789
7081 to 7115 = 0.7908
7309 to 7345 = 0.8056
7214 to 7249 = 0.8159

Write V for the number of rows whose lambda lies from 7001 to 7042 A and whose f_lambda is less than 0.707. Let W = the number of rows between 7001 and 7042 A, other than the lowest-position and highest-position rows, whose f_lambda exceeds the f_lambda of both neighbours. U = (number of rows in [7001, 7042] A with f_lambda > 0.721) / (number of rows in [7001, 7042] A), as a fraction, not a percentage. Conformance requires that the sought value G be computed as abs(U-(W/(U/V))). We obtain 39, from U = 0.60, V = 3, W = 8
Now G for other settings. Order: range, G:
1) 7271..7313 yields 291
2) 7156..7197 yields 62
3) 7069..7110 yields 35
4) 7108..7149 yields 160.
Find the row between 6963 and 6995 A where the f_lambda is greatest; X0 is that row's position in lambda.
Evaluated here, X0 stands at 6993.97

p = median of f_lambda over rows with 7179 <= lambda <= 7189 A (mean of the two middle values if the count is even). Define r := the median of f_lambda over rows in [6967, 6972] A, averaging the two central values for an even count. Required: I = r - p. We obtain 0.027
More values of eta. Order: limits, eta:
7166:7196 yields 0.730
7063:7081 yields 0.729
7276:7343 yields 0.704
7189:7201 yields 0.727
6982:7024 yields 0.749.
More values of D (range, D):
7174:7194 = -0.680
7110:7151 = -0.679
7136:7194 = -0.684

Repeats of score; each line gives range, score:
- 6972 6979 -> -3.48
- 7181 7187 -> -3.41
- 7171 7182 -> -5.95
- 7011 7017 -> -3.40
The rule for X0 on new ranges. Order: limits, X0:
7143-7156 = 7155.23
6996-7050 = 7008.47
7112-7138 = 7133.84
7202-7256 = 7246.42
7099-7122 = 7101.06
